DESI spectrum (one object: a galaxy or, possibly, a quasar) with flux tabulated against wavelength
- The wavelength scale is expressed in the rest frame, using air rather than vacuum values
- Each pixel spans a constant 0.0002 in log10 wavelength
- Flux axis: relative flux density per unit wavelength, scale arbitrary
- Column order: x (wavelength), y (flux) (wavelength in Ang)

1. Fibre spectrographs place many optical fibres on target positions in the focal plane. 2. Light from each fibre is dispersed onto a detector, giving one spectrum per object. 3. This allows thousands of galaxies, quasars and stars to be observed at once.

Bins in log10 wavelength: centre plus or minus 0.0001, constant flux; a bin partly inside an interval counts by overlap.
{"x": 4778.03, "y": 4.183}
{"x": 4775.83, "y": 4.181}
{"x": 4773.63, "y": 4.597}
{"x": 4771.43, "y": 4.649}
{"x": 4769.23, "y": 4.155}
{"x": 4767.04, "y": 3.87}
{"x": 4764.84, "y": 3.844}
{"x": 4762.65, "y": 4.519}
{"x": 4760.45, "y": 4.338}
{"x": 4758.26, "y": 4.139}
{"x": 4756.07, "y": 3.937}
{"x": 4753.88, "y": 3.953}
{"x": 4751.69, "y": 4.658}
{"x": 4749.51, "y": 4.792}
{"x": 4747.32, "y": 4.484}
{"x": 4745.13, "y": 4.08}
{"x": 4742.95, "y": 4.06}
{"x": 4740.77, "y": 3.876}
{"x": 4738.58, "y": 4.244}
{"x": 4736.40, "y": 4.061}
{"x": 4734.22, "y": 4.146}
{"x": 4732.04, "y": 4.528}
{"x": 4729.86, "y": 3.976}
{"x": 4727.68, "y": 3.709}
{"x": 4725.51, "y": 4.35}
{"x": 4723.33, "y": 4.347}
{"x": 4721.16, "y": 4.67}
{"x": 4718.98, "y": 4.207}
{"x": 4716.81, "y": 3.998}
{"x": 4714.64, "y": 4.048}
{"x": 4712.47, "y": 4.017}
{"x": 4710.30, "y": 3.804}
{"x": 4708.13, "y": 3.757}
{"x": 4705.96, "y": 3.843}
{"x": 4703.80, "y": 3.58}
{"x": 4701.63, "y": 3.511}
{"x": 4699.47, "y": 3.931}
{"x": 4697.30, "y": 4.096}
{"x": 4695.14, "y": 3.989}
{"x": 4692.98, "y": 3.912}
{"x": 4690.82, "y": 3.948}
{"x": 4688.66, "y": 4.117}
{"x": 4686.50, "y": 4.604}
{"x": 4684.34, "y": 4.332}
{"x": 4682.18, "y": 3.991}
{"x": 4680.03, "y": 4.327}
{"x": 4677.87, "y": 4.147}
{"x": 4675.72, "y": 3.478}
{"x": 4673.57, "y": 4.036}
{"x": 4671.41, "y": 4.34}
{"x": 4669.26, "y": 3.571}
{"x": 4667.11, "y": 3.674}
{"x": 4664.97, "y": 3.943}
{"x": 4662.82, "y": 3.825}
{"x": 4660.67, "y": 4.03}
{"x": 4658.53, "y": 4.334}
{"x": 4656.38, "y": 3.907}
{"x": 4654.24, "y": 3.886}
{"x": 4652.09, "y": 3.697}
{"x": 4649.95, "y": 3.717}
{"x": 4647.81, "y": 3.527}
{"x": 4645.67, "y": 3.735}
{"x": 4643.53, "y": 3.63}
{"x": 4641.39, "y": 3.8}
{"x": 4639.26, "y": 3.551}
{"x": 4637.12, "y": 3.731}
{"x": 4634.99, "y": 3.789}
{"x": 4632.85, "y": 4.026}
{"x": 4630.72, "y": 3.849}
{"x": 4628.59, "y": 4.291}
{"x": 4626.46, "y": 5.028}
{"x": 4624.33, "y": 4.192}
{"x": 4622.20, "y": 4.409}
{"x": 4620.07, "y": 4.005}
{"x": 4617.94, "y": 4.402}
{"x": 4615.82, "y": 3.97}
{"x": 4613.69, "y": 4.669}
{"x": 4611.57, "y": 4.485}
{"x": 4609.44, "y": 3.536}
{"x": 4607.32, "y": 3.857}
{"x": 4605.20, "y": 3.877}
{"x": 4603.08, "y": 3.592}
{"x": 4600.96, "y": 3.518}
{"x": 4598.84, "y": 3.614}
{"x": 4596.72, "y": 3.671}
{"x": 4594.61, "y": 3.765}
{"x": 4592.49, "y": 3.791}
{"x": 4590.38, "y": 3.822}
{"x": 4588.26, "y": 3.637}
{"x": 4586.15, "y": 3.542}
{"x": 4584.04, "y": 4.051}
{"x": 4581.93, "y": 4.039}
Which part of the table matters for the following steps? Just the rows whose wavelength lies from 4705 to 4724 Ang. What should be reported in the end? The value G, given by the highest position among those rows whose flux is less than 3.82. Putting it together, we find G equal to 4710.30 Ang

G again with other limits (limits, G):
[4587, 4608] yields 4603.08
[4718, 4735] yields 4727.68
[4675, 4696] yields 4675.72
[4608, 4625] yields 4609.44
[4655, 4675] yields 4669.26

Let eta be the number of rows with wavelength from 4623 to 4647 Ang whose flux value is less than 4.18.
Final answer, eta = 8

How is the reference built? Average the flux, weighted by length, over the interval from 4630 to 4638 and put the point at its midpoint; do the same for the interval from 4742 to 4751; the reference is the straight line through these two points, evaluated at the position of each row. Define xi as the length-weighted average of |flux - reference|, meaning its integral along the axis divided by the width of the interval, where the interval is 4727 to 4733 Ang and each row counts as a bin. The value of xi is 0.36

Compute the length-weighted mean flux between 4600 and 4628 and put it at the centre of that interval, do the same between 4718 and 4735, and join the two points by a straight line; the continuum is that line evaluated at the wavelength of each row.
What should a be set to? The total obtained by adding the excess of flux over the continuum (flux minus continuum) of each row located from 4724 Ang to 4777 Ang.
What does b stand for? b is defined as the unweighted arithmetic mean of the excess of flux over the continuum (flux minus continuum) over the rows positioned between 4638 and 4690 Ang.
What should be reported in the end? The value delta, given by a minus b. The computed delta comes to -1.0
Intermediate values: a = -1.3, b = -0.25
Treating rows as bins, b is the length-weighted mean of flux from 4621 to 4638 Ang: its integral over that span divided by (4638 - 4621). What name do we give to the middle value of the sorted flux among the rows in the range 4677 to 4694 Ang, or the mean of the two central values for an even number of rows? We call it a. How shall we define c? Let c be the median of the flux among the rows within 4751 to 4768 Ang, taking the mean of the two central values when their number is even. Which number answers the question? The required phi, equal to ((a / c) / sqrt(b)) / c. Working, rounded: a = 4.13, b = 4.2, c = 4.05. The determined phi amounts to 0.124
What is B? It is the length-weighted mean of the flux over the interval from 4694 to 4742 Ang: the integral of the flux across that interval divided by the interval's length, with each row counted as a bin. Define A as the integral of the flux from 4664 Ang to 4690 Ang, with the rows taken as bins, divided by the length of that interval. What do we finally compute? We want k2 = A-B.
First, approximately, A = 4.05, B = 4.03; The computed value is 0.01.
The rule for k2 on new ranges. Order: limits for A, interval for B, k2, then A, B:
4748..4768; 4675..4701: 0.16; 4.23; 4.07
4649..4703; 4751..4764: -0.26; 3.97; 4.24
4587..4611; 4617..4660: -0.26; 3.71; 3.97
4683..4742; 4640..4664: 0.24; 4.06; 3.82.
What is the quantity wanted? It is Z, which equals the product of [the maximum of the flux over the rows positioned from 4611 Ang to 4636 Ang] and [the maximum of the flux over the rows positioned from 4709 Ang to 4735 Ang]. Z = 23.5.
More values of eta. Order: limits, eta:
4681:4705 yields 9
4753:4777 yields 6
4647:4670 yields 10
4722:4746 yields 7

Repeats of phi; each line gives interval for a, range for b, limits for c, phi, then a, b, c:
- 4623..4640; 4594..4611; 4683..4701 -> 0.125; 3.94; 3.7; 4.04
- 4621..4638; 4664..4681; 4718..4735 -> 0.113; 4.11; 3.9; 4.28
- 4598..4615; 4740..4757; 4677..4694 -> 0.106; 3.74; 4.2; 4.13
